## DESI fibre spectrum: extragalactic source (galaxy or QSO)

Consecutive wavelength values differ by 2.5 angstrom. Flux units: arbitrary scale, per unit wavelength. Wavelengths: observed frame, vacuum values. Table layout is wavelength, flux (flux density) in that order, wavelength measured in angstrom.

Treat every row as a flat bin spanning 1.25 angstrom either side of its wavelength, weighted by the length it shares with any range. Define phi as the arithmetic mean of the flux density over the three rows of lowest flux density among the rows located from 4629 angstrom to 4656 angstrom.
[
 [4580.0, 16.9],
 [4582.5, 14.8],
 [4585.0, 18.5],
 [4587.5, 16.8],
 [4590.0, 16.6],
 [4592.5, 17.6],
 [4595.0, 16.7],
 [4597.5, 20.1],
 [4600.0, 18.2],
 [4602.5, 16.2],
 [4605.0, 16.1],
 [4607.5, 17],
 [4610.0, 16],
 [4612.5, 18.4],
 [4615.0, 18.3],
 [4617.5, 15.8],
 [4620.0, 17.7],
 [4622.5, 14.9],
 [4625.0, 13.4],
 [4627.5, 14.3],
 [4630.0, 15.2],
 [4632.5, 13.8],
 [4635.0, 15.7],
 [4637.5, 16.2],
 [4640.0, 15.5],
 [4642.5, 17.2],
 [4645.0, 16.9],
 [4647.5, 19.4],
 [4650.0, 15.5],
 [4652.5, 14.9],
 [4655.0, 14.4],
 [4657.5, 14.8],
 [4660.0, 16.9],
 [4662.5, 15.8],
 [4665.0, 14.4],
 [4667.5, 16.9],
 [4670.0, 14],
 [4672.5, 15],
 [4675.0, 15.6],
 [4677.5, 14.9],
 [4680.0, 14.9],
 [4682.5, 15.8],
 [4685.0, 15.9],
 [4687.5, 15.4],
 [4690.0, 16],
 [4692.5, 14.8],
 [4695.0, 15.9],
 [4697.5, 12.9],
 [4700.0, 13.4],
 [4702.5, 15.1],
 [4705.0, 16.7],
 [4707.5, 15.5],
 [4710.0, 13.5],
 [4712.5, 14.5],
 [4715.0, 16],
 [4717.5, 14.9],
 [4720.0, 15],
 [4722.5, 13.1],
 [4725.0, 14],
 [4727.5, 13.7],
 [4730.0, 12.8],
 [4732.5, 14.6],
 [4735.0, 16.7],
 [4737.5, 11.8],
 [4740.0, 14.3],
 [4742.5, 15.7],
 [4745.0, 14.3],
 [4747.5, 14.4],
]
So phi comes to 14.4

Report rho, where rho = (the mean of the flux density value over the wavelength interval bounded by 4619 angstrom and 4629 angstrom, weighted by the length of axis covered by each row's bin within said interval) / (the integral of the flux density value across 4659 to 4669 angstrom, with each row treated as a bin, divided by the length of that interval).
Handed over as 0.94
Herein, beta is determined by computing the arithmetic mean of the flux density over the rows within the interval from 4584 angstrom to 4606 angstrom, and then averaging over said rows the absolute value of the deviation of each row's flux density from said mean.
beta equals 1.05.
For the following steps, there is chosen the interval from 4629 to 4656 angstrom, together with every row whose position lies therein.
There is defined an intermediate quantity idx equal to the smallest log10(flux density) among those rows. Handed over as 1.14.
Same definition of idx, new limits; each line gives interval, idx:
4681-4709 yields 1.11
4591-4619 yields 1.20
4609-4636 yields 1.13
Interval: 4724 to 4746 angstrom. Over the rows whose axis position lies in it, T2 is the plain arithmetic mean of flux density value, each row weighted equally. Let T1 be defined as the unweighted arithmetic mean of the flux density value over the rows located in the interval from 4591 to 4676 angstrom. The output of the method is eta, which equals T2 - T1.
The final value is -2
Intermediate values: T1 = 16.1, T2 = 14.2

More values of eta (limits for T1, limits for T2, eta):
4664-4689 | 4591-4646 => 1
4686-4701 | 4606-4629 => 1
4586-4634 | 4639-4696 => -1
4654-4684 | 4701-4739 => -1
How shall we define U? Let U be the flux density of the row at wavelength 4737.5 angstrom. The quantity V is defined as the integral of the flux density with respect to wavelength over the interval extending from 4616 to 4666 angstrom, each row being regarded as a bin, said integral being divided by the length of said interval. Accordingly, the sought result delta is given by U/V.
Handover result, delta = 0.75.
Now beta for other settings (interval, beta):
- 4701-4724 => 0.82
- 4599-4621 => 0.95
